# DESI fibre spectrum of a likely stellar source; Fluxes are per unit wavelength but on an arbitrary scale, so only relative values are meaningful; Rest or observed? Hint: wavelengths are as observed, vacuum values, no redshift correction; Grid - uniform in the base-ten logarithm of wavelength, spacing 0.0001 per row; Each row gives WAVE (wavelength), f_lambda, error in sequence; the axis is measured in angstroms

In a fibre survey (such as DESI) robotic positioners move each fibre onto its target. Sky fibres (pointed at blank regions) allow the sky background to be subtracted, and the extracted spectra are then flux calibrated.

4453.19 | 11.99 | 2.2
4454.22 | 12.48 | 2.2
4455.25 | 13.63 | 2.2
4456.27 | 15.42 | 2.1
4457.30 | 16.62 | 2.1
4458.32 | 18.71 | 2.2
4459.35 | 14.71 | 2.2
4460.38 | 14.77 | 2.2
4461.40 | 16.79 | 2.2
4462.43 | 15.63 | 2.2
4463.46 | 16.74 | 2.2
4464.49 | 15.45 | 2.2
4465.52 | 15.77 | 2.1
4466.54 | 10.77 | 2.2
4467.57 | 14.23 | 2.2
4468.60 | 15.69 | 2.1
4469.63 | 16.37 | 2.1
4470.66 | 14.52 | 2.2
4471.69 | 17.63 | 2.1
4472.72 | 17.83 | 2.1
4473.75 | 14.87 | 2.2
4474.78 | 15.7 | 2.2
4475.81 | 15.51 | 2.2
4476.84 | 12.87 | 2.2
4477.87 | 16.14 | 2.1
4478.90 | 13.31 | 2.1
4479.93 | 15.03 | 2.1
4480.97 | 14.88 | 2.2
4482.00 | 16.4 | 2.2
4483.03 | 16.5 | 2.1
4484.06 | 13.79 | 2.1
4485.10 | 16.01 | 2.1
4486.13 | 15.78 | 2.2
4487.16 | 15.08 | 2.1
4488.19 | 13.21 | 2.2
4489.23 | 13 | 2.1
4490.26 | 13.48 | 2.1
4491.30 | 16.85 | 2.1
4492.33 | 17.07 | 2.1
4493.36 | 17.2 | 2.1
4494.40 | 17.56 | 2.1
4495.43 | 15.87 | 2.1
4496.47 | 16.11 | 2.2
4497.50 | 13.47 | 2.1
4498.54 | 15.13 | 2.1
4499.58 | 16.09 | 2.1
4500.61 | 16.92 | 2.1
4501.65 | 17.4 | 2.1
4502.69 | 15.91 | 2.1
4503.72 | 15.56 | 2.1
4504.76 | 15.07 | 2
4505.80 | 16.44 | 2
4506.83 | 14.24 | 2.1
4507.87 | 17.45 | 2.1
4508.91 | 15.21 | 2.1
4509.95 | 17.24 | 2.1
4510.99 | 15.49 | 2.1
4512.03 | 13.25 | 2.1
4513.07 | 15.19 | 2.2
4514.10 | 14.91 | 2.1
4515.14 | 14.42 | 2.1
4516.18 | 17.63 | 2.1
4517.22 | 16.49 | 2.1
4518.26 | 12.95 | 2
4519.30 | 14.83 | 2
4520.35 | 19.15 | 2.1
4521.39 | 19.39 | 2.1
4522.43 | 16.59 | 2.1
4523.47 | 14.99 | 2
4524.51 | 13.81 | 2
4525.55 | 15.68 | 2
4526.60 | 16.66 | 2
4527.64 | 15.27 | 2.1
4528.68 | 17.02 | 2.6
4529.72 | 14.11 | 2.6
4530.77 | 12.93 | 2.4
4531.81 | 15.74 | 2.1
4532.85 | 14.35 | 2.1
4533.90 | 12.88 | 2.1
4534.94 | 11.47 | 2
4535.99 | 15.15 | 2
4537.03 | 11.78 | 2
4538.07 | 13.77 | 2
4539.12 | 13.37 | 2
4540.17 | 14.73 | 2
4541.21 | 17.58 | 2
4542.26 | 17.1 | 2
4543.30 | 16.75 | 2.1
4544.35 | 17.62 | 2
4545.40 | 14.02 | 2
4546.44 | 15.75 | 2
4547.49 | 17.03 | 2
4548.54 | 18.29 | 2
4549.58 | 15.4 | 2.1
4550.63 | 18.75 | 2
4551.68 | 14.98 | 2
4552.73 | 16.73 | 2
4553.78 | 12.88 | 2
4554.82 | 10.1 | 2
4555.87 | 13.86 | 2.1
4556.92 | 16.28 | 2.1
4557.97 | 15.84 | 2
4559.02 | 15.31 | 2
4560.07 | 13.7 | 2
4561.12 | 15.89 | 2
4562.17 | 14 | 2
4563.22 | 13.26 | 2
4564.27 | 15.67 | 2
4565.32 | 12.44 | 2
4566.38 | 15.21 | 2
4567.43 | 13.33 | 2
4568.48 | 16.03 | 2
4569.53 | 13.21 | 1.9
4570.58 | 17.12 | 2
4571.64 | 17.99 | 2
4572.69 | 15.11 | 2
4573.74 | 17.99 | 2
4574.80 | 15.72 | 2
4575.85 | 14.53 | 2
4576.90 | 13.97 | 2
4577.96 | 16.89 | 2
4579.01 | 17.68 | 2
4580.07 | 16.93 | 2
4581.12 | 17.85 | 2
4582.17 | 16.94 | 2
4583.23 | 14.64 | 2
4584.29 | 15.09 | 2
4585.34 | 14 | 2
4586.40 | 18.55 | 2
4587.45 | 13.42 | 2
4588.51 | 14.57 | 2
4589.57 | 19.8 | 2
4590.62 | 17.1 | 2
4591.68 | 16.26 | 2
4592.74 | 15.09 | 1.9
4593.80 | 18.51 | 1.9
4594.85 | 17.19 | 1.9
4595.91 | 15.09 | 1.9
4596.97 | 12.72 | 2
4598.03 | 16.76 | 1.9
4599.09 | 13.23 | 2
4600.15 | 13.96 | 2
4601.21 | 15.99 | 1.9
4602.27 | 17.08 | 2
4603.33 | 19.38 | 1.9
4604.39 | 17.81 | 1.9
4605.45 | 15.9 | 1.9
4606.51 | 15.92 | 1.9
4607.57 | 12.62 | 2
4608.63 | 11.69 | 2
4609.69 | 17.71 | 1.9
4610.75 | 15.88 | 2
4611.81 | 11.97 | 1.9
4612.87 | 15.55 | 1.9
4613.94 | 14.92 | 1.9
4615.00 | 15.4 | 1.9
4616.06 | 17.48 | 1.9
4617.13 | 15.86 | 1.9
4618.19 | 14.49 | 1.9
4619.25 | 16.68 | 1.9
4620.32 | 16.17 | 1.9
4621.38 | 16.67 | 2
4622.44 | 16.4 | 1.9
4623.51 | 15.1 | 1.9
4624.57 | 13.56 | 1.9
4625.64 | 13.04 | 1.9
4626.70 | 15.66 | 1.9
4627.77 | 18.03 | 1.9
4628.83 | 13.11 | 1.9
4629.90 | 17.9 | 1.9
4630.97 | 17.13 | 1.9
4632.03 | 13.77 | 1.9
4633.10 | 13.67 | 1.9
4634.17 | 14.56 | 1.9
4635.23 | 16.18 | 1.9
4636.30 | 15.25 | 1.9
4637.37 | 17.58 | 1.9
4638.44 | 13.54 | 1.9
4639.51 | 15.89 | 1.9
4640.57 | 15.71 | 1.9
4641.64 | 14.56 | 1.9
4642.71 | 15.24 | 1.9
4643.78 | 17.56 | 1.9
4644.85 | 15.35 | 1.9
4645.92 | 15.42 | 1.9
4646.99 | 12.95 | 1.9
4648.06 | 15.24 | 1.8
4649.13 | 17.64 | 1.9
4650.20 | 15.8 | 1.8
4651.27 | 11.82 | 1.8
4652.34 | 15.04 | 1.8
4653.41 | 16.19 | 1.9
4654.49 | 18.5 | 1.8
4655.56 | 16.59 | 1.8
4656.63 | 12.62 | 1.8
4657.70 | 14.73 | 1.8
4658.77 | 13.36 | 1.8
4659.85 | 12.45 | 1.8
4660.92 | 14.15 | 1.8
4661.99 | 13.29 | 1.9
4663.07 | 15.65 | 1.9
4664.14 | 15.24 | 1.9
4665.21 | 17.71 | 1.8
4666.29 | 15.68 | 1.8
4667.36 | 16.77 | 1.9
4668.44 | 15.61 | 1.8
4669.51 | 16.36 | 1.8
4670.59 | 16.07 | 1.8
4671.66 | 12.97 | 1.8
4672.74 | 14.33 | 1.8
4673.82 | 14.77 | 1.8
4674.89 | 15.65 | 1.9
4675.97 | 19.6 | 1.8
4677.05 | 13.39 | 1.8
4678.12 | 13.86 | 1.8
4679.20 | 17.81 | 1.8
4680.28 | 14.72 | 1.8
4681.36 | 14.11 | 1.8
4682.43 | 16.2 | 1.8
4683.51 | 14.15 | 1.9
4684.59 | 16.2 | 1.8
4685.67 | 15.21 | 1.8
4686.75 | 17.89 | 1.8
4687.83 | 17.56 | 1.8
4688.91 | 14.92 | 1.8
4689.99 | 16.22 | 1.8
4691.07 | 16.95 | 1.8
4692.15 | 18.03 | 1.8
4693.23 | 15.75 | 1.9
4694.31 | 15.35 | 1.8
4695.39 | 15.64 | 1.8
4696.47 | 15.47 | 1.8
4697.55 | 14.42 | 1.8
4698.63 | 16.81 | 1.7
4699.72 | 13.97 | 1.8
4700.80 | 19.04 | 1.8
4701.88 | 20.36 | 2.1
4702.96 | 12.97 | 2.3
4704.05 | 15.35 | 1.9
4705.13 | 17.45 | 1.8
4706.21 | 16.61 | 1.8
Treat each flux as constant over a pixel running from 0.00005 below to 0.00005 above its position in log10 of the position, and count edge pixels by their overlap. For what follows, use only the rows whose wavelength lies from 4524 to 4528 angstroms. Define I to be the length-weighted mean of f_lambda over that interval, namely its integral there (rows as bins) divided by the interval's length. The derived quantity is 15.3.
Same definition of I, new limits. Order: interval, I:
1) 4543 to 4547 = 16.0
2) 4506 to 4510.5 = 16.1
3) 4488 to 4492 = 14.3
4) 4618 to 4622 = 16.2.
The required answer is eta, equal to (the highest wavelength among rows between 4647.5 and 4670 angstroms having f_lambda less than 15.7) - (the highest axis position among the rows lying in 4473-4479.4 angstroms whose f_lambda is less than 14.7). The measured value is 189.5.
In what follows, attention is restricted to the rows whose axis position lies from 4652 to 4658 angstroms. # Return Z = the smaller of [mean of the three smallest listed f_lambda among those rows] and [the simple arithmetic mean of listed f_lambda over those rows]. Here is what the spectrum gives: 14.1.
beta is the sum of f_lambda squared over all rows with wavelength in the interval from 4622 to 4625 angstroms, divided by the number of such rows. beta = 227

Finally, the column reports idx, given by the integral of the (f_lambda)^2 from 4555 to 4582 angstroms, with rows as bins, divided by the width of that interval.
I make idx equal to 239.7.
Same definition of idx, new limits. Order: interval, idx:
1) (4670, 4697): 249.4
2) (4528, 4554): 236.1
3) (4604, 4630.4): 240.7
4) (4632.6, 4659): 235.6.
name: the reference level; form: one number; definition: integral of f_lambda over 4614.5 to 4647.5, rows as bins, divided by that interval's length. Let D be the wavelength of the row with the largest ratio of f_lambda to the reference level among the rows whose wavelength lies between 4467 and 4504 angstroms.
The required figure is 4472.72 angstroms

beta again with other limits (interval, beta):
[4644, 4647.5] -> 214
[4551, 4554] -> 223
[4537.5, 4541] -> 195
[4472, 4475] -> 262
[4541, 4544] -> 294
